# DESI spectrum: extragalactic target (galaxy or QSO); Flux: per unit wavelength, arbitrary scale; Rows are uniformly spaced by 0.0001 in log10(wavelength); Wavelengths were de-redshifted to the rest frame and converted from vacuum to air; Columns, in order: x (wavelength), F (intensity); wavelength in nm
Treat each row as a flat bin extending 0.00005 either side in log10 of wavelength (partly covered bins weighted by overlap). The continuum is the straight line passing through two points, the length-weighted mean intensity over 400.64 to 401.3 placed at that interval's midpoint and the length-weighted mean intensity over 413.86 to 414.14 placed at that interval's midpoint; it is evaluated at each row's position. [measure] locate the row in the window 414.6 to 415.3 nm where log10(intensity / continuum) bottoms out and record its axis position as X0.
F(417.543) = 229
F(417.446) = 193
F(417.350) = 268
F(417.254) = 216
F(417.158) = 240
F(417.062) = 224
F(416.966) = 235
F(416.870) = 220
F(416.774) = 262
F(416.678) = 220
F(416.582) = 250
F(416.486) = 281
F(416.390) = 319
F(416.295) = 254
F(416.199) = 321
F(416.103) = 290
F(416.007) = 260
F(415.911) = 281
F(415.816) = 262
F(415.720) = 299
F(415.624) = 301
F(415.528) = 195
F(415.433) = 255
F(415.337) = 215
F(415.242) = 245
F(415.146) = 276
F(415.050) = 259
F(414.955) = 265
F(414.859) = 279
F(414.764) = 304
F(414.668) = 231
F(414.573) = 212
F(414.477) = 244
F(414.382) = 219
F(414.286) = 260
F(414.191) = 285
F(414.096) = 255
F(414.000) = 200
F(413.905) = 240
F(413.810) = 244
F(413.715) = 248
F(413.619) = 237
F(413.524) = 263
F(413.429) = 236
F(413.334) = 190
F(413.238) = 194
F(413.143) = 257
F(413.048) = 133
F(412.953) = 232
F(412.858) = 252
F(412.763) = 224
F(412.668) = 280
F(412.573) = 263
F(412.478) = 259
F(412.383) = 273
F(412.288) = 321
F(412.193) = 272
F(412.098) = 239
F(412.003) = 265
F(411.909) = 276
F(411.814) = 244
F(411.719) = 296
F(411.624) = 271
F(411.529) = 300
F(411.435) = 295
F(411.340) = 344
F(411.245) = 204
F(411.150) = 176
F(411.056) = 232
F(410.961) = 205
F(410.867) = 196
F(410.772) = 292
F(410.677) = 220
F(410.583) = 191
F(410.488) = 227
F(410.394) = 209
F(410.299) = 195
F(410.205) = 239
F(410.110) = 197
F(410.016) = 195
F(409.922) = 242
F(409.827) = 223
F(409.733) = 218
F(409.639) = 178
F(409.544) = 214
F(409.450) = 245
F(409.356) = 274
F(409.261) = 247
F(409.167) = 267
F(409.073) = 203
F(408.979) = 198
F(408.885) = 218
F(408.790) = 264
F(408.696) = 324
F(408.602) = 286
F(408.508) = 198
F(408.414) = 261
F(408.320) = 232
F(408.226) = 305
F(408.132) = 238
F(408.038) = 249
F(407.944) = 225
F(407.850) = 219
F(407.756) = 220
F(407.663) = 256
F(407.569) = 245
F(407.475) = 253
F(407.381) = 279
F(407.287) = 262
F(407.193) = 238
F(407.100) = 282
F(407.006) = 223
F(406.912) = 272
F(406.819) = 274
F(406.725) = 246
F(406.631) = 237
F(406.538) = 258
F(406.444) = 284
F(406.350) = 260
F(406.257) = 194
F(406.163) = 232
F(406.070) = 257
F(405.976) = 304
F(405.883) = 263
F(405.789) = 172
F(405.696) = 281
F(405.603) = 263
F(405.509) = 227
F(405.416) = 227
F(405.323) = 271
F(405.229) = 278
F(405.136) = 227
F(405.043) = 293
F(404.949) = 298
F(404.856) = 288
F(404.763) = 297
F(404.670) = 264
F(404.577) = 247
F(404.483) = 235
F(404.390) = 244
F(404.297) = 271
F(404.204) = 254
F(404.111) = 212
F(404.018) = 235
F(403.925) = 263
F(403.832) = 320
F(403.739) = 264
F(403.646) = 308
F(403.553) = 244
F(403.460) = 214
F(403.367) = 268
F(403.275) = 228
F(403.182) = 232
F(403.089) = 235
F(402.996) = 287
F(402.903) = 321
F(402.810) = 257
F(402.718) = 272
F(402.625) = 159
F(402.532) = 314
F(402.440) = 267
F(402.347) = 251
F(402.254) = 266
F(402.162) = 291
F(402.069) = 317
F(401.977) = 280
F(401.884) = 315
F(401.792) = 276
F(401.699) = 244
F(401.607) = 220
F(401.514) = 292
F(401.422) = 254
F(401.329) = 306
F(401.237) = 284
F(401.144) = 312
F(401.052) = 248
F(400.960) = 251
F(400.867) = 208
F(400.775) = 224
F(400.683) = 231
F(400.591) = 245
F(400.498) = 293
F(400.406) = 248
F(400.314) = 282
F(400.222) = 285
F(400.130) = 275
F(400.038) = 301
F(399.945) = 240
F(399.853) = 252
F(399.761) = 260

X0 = 414.668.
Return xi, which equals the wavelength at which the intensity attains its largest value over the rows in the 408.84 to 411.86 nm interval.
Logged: 411.340 nm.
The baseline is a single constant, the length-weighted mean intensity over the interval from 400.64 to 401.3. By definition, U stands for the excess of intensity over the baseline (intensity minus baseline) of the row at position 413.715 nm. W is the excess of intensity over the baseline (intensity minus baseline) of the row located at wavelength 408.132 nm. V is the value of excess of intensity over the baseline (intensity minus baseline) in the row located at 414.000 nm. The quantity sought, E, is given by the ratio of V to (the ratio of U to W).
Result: -163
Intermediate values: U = -5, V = -53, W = -15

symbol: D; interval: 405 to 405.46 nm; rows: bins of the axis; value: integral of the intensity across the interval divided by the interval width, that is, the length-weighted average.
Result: 259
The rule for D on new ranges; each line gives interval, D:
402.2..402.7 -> 253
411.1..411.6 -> 264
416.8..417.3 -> 229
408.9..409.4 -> 236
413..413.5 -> 205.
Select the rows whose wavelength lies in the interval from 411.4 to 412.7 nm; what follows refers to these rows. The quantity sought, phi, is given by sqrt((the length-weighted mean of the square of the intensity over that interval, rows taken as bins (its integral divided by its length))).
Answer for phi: 276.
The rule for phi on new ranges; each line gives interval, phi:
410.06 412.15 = 246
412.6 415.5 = 243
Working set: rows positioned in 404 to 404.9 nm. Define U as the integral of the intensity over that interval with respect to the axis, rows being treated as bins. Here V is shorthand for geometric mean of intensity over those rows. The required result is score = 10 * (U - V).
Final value -238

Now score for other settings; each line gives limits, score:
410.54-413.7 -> 5368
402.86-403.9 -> 128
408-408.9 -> -219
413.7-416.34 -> 4240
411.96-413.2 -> 641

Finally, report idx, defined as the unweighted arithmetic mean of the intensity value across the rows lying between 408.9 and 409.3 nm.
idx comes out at 229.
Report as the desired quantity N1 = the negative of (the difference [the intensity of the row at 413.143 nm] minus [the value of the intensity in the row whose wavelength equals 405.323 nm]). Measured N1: 14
